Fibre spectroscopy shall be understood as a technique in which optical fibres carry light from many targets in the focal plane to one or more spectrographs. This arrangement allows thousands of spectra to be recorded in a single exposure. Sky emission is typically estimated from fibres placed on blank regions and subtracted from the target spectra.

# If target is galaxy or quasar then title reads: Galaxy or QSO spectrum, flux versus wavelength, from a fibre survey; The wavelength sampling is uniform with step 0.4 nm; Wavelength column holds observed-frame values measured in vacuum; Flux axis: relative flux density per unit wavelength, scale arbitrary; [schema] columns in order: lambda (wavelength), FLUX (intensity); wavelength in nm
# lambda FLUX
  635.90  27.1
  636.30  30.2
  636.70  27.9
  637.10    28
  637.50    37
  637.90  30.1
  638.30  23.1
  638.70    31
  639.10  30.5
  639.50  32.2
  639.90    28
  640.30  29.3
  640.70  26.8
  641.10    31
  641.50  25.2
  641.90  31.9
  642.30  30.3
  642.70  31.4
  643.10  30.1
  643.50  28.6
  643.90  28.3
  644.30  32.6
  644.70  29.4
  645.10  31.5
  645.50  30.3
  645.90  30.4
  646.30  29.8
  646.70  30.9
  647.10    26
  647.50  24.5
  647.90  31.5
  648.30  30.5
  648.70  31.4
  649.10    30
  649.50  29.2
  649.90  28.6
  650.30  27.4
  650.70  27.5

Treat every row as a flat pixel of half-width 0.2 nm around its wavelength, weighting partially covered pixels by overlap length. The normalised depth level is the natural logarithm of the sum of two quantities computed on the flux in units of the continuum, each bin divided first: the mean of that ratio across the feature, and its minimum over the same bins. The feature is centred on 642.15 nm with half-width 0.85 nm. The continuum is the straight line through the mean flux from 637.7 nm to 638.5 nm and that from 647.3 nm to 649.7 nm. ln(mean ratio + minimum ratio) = 0.686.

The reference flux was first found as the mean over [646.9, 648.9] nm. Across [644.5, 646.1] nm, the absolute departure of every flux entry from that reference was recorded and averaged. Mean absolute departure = 1.6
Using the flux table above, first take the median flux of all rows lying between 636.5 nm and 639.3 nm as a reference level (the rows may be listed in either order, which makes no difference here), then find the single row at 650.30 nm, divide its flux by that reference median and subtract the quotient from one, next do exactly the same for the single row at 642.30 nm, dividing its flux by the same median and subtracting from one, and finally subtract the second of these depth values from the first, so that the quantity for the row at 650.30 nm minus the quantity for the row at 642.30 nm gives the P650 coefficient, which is 0.10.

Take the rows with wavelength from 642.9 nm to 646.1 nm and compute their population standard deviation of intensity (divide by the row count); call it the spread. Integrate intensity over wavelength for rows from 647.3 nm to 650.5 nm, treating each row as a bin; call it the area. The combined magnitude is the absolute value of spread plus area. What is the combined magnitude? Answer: 95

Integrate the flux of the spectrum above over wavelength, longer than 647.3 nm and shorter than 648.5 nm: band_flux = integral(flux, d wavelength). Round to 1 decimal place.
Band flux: 34.6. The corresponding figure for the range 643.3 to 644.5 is 35.8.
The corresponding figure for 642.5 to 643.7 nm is 36.0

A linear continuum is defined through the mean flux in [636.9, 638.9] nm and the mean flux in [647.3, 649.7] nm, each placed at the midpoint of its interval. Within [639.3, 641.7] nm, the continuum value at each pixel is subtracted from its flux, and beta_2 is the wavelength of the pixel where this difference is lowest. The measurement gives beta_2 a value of 641.50 nm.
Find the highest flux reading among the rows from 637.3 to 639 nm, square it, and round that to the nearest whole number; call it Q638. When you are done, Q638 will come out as 1369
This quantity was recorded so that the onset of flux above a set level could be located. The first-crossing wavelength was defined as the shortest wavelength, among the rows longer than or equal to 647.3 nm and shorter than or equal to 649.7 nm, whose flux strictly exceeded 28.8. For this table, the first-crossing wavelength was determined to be 647.90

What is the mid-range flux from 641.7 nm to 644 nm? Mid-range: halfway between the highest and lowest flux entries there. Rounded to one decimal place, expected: 30.1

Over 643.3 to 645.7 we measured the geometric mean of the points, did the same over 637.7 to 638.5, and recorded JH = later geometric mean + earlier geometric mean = 56.4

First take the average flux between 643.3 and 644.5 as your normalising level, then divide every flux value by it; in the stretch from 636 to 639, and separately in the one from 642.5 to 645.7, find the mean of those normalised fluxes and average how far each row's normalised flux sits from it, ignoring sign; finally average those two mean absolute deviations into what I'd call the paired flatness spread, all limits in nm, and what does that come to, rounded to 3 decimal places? 0.067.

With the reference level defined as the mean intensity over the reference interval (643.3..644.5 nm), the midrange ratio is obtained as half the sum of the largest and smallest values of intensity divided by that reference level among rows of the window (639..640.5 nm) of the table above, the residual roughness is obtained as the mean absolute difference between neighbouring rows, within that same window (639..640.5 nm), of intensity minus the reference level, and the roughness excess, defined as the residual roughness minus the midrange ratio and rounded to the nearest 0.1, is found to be 1.4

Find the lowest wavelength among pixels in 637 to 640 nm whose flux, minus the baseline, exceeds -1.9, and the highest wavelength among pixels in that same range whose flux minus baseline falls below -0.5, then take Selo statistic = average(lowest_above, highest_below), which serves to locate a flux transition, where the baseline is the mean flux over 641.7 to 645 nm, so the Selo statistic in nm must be 638.70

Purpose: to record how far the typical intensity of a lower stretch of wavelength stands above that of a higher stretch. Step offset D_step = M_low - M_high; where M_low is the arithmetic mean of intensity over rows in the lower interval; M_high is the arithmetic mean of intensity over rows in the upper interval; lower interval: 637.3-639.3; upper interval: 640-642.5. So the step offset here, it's 1.3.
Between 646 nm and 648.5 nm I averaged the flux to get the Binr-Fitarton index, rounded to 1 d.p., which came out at 28.9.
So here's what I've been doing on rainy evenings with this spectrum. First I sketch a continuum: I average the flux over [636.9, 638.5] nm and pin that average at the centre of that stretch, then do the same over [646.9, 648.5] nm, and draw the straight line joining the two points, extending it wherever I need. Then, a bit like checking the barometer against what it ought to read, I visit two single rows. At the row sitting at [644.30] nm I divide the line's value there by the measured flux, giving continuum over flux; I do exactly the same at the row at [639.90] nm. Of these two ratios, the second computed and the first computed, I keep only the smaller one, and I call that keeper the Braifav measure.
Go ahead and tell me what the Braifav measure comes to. 0.878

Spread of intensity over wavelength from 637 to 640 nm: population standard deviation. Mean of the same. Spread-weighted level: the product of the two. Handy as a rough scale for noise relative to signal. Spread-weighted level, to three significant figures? 112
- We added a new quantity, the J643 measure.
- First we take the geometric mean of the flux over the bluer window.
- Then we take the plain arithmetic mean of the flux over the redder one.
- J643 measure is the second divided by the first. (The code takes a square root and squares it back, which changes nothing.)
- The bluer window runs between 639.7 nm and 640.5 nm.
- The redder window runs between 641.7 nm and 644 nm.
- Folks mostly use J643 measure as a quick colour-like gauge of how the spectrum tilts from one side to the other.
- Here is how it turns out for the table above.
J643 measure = 1.05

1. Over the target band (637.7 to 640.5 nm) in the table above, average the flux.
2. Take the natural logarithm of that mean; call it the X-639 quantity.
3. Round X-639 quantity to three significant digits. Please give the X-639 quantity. 3.37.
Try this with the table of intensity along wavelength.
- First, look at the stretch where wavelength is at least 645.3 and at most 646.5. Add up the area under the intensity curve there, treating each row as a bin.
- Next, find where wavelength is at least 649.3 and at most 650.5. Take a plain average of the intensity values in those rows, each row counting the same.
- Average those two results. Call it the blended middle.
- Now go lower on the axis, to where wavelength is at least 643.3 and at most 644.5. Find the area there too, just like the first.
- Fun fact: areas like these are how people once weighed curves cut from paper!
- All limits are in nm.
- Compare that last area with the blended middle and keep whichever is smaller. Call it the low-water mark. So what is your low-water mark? 32.3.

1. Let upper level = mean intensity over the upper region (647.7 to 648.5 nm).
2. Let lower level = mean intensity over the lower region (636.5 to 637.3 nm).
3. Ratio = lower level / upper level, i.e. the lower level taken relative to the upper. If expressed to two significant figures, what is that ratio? 0.90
